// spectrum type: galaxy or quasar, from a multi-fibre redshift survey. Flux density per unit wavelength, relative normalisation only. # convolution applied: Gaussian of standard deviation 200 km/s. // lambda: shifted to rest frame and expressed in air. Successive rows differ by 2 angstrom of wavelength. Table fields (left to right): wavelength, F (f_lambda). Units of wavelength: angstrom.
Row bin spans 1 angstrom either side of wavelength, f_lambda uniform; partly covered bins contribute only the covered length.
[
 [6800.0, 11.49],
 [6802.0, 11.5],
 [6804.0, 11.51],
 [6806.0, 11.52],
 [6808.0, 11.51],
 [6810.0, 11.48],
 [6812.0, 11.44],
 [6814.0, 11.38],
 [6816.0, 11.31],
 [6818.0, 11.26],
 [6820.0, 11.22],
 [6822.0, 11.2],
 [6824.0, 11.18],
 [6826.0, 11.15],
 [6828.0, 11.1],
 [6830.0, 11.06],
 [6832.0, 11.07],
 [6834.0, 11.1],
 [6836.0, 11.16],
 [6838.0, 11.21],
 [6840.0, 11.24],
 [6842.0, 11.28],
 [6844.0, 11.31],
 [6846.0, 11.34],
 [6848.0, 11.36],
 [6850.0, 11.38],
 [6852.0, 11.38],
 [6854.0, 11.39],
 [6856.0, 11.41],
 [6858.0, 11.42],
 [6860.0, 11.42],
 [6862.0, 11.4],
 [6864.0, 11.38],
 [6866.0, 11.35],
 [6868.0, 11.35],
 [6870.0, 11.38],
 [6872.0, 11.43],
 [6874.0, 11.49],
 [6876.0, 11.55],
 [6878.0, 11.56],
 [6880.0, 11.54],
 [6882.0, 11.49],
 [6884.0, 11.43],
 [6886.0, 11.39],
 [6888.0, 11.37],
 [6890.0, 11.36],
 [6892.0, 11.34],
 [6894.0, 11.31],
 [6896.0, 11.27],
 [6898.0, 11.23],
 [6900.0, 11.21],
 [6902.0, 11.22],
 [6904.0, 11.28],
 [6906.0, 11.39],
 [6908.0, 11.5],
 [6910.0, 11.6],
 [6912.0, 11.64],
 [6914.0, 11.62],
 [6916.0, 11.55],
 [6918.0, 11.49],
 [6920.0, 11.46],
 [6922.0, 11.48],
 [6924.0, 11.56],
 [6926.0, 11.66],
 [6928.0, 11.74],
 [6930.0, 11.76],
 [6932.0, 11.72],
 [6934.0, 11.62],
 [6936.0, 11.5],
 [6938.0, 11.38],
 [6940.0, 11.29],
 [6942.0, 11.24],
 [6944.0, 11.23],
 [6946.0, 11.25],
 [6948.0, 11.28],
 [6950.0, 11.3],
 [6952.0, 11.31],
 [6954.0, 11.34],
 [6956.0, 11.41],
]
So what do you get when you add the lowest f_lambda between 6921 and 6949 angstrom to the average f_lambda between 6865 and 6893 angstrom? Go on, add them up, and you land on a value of 22.7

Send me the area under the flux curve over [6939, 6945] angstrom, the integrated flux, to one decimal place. 67.5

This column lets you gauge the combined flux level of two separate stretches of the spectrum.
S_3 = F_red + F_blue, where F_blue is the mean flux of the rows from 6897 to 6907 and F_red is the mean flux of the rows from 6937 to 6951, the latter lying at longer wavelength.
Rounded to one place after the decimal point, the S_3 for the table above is 22.5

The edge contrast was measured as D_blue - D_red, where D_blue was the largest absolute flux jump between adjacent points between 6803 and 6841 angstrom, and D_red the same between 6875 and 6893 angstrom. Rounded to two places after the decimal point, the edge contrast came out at 0.01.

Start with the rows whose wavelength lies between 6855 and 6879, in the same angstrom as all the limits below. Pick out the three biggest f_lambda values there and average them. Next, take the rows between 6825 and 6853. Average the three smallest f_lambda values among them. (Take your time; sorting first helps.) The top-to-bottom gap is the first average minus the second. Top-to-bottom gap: 0.46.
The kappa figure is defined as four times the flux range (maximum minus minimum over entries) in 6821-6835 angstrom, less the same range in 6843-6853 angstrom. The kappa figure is 0.5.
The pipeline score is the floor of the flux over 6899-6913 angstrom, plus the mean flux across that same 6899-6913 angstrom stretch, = 22.62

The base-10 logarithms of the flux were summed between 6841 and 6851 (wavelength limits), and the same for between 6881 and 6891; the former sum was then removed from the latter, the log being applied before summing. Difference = 0.014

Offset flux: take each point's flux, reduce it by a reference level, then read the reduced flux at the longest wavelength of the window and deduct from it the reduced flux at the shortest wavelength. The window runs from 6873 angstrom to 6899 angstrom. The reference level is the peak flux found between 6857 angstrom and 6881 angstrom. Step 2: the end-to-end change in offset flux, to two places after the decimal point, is -0.26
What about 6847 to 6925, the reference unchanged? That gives 0.20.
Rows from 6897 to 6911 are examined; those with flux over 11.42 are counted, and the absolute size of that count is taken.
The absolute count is 2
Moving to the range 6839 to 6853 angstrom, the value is 0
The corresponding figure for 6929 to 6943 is 4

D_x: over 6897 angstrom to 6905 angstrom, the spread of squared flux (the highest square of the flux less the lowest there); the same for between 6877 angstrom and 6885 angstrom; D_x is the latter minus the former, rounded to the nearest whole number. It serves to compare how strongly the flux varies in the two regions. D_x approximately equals 1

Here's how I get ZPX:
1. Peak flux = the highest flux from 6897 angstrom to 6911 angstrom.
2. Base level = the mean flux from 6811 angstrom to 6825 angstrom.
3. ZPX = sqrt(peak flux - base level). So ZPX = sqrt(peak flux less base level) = 0.562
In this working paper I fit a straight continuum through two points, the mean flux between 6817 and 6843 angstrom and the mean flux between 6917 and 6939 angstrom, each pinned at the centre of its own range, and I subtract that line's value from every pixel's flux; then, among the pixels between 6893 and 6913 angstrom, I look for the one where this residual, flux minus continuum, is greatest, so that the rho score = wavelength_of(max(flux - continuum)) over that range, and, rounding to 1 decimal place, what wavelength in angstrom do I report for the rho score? 6912.0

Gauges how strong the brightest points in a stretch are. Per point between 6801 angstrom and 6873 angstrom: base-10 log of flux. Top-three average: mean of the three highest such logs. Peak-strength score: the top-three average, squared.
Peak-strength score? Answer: 1.126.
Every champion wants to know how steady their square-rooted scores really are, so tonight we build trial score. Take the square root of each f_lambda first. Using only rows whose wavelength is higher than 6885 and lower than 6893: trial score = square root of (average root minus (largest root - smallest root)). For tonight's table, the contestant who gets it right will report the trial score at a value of 1.83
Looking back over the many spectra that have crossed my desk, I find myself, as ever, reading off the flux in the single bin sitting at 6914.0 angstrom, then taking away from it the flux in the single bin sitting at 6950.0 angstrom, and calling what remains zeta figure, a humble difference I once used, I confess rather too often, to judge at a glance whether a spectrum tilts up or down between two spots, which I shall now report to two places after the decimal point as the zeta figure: 0.32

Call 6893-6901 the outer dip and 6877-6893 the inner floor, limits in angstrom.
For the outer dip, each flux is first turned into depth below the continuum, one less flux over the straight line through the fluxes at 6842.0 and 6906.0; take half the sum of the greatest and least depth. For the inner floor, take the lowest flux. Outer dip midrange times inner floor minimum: 0.11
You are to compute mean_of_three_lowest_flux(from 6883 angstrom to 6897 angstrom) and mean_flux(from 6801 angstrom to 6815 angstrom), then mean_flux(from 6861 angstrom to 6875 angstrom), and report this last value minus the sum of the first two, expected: -11.4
